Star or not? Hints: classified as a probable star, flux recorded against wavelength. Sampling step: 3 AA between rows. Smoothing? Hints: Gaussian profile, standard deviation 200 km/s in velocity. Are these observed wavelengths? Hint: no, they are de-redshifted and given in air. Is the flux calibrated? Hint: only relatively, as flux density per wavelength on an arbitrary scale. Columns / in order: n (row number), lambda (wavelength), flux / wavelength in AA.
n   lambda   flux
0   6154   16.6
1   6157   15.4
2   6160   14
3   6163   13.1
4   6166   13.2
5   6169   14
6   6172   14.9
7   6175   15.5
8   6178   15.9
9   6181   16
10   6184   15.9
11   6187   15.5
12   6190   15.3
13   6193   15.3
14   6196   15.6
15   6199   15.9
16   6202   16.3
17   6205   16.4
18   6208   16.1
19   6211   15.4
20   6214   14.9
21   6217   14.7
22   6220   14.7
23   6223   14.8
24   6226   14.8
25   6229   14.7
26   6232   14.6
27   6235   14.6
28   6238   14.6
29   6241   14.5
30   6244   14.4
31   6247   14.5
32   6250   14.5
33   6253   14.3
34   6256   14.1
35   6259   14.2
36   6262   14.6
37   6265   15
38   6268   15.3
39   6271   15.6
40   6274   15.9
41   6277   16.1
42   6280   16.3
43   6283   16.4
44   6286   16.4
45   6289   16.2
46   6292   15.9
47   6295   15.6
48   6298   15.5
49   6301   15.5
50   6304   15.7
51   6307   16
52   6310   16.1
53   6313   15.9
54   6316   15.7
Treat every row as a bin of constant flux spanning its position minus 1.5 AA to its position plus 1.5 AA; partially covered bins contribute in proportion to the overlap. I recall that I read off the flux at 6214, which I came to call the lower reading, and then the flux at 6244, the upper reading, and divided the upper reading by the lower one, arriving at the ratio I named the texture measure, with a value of 0.97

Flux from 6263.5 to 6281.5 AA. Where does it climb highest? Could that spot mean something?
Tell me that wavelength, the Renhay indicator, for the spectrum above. 6280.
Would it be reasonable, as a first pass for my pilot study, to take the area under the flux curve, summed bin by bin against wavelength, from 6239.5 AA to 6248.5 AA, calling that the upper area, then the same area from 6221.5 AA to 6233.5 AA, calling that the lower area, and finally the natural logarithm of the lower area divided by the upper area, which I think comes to 0.31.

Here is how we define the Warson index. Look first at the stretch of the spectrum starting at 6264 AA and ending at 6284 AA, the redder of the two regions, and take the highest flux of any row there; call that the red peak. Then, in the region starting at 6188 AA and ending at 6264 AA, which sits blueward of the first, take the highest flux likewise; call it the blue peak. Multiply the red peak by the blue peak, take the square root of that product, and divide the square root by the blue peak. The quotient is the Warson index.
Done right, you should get 1.00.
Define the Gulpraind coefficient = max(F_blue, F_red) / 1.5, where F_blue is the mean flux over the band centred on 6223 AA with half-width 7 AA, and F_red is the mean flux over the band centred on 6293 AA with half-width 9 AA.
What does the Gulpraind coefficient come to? 10.6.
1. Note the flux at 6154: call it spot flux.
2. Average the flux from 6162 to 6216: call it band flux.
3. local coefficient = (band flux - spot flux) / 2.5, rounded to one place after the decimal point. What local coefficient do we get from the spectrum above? -0.5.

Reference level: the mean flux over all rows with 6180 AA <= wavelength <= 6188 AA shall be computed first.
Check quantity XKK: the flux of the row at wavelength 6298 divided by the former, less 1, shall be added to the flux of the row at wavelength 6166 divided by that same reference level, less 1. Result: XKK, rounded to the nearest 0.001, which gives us -0.184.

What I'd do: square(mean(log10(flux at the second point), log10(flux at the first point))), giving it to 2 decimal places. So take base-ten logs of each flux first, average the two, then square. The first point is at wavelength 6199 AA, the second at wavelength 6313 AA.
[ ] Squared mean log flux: 1.44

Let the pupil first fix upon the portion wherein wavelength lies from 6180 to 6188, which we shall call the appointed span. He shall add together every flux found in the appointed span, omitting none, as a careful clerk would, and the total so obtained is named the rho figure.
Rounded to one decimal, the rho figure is 47.4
